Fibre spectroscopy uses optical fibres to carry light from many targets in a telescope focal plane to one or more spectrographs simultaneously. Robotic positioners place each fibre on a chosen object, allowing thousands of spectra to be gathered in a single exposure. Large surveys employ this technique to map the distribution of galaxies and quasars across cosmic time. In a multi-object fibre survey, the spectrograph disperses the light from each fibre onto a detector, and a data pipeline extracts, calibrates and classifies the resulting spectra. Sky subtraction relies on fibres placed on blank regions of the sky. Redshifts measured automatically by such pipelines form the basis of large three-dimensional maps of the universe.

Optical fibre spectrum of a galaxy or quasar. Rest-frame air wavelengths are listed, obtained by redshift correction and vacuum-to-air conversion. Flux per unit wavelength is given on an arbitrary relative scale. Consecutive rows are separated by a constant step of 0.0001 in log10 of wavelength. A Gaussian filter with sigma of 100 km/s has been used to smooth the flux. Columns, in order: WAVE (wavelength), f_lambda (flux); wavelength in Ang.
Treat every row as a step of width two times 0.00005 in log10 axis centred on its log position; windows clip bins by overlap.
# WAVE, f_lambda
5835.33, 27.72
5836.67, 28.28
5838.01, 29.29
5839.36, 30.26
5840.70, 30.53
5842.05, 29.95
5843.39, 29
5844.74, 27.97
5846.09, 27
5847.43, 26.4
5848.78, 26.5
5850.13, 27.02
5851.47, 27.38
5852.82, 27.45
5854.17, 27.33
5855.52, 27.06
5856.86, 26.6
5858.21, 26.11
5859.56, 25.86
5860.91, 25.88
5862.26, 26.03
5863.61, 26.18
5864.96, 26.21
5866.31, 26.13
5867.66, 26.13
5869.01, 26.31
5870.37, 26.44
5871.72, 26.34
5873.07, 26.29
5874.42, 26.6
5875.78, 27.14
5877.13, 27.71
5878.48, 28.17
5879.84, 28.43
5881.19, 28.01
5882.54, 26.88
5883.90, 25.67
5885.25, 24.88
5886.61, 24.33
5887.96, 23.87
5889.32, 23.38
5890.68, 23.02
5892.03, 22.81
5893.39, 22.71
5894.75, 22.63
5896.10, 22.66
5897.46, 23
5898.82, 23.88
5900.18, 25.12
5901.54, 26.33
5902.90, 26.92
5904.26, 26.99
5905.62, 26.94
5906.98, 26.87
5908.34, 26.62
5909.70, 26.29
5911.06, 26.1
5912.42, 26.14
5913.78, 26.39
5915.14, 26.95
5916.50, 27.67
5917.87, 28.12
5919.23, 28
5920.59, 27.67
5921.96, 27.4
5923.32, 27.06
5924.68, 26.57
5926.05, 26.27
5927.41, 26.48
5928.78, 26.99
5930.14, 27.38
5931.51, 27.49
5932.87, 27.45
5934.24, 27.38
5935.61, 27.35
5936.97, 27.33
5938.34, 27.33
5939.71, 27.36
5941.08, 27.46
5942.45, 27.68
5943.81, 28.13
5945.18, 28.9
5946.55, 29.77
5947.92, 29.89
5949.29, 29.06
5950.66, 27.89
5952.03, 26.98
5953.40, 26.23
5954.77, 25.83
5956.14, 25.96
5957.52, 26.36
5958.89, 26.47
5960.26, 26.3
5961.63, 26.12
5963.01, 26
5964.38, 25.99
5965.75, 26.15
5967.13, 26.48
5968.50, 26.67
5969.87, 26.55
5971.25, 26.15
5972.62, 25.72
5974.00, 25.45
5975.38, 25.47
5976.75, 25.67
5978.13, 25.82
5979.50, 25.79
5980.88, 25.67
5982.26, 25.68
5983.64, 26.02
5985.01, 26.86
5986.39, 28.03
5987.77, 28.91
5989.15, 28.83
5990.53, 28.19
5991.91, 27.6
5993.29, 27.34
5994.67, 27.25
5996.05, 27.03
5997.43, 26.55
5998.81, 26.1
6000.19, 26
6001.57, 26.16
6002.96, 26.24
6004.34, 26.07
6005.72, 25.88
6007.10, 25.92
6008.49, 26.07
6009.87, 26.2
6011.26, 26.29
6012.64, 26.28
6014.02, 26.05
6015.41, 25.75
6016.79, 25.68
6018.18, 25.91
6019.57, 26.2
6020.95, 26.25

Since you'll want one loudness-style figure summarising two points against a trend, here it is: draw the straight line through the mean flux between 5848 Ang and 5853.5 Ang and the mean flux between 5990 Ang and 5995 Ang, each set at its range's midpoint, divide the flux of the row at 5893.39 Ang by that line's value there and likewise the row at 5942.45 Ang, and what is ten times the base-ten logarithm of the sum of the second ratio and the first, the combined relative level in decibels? 2.66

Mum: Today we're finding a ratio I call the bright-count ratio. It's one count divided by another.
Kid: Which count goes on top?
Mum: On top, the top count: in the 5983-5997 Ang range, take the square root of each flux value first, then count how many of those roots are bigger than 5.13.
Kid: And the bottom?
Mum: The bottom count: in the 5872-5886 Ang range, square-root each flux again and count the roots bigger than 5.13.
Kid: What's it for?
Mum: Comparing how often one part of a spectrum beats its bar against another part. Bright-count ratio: 1.3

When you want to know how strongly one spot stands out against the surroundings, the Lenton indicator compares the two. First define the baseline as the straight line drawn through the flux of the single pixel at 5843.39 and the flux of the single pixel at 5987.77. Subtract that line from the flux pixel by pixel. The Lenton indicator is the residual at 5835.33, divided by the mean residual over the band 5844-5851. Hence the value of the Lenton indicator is 0.6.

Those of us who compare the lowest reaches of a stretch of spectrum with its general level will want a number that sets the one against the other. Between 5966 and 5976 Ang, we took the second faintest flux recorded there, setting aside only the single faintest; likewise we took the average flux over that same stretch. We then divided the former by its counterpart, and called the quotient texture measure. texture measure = 0.977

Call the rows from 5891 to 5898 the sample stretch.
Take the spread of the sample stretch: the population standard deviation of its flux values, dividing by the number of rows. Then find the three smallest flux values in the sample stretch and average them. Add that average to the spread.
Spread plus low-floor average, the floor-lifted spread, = 22.8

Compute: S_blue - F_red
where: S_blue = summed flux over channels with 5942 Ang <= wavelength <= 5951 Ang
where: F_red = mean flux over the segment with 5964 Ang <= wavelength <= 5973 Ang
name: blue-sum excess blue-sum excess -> 175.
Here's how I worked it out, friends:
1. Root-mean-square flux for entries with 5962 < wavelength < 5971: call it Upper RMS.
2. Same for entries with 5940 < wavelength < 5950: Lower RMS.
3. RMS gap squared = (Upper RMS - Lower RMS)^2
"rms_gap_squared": 5.8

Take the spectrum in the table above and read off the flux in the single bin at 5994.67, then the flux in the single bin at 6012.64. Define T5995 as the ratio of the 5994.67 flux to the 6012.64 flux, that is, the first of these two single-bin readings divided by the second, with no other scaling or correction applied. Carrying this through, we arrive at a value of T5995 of 1.04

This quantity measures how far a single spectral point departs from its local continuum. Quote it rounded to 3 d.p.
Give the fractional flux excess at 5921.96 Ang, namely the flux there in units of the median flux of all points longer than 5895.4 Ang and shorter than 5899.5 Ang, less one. 0.191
